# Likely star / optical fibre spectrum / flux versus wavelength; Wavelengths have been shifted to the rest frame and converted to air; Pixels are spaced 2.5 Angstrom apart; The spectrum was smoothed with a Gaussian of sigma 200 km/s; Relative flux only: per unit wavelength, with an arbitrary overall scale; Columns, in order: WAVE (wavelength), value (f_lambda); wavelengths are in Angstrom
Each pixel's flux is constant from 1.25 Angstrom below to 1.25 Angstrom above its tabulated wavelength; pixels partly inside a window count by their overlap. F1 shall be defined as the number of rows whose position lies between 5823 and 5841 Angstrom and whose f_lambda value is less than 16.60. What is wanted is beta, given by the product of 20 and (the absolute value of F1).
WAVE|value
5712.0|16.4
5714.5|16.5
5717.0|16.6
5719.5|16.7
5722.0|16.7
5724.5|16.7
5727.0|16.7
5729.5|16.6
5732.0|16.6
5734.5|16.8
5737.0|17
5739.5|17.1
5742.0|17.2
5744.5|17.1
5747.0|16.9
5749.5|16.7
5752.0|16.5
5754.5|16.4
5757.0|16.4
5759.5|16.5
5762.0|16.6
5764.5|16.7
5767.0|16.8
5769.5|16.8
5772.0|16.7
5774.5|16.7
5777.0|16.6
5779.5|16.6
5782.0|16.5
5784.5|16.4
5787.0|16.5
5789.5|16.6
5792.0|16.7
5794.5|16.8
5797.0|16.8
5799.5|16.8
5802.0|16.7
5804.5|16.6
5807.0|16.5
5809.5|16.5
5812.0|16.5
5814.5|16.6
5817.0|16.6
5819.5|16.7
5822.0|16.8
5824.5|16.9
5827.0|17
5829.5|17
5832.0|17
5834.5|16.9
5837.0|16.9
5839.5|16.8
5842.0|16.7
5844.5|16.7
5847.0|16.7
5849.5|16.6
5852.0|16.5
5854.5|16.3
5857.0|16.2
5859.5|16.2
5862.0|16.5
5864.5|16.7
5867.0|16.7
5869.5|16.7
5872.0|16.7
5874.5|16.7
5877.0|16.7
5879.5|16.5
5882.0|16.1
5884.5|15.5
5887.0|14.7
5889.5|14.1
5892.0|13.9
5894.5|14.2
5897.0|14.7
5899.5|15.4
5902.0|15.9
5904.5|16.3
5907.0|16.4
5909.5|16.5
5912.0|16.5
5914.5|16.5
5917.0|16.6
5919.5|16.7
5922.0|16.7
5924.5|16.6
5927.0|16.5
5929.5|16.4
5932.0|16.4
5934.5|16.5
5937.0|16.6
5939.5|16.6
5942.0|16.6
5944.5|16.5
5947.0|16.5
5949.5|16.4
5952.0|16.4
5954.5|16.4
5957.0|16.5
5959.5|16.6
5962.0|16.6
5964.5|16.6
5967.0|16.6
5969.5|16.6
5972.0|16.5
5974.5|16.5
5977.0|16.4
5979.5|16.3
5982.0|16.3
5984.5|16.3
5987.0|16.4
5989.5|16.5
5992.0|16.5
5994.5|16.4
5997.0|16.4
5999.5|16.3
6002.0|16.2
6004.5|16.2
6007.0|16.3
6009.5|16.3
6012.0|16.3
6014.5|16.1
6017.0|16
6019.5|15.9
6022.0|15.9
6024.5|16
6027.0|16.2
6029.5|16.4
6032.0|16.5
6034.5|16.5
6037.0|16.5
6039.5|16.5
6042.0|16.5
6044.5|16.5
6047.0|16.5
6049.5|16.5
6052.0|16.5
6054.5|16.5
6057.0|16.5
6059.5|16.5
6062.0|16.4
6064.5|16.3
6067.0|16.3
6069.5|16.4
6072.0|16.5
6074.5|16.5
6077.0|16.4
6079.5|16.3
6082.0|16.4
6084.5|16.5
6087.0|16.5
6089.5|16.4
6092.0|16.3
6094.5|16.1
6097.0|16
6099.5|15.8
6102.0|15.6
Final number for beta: 0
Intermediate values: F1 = 0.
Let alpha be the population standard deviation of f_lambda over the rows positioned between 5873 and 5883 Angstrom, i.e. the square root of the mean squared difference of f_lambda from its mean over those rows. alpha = 0.24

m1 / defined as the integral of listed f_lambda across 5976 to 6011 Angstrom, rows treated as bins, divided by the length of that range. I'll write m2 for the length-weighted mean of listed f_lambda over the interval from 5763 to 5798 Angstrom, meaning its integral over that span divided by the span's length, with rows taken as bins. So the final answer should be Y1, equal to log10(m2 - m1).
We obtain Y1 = -0.50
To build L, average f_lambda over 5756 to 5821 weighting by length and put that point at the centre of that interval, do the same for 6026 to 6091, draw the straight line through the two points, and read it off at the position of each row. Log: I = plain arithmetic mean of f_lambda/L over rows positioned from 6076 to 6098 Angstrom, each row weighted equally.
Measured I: 0.99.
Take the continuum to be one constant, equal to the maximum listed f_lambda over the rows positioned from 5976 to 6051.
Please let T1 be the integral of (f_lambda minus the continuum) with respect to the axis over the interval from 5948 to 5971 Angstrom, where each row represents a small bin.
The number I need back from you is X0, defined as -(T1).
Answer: -0.5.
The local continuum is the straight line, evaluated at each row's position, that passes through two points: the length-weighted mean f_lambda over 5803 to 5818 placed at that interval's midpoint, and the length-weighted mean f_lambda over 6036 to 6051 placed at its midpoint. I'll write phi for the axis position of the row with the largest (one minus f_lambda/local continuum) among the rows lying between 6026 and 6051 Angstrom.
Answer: 6027.0 Angstrom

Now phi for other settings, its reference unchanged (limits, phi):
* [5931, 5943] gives 5932.0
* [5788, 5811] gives 5807.0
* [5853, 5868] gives 5857.0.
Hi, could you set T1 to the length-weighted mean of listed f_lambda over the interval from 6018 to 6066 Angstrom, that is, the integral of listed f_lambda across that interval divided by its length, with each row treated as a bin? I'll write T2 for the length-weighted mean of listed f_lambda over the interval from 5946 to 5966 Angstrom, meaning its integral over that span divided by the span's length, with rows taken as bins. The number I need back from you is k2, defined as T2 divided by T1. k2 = 1.01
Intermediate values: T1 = 16.4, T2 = 16.5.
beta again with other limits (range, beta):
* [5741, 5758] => 60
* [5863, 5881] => 20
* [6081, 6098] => 140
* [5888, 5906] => 140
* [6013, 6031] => 140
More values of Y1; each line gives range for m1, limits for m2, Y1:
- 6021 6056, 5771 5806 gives -0.61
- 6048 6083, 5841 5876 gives -0.87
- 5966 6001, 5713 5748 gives -0.43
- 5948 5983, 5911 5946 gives -1.15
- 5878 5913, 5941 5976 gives 0.02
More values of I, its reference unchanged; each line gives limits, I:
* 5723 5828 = 1.00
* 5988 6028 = 0.98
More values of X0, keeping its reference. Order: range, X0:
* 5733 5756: -8.0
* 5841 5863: 0.3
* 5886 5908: 31.8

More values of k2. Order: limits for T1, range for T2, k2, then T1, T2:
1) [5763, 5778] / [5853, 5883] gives 0.99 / 16.7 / 16.5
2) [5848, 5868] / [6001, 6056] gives 0.99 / 16.5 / 16.3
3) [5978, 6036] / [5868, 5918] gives 0.97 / 16.3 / 15.8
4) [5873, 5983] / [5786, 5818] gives 1.03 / 16.2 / 16.6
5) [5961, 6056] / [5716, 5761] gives 1.02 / 16.4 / 16.7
